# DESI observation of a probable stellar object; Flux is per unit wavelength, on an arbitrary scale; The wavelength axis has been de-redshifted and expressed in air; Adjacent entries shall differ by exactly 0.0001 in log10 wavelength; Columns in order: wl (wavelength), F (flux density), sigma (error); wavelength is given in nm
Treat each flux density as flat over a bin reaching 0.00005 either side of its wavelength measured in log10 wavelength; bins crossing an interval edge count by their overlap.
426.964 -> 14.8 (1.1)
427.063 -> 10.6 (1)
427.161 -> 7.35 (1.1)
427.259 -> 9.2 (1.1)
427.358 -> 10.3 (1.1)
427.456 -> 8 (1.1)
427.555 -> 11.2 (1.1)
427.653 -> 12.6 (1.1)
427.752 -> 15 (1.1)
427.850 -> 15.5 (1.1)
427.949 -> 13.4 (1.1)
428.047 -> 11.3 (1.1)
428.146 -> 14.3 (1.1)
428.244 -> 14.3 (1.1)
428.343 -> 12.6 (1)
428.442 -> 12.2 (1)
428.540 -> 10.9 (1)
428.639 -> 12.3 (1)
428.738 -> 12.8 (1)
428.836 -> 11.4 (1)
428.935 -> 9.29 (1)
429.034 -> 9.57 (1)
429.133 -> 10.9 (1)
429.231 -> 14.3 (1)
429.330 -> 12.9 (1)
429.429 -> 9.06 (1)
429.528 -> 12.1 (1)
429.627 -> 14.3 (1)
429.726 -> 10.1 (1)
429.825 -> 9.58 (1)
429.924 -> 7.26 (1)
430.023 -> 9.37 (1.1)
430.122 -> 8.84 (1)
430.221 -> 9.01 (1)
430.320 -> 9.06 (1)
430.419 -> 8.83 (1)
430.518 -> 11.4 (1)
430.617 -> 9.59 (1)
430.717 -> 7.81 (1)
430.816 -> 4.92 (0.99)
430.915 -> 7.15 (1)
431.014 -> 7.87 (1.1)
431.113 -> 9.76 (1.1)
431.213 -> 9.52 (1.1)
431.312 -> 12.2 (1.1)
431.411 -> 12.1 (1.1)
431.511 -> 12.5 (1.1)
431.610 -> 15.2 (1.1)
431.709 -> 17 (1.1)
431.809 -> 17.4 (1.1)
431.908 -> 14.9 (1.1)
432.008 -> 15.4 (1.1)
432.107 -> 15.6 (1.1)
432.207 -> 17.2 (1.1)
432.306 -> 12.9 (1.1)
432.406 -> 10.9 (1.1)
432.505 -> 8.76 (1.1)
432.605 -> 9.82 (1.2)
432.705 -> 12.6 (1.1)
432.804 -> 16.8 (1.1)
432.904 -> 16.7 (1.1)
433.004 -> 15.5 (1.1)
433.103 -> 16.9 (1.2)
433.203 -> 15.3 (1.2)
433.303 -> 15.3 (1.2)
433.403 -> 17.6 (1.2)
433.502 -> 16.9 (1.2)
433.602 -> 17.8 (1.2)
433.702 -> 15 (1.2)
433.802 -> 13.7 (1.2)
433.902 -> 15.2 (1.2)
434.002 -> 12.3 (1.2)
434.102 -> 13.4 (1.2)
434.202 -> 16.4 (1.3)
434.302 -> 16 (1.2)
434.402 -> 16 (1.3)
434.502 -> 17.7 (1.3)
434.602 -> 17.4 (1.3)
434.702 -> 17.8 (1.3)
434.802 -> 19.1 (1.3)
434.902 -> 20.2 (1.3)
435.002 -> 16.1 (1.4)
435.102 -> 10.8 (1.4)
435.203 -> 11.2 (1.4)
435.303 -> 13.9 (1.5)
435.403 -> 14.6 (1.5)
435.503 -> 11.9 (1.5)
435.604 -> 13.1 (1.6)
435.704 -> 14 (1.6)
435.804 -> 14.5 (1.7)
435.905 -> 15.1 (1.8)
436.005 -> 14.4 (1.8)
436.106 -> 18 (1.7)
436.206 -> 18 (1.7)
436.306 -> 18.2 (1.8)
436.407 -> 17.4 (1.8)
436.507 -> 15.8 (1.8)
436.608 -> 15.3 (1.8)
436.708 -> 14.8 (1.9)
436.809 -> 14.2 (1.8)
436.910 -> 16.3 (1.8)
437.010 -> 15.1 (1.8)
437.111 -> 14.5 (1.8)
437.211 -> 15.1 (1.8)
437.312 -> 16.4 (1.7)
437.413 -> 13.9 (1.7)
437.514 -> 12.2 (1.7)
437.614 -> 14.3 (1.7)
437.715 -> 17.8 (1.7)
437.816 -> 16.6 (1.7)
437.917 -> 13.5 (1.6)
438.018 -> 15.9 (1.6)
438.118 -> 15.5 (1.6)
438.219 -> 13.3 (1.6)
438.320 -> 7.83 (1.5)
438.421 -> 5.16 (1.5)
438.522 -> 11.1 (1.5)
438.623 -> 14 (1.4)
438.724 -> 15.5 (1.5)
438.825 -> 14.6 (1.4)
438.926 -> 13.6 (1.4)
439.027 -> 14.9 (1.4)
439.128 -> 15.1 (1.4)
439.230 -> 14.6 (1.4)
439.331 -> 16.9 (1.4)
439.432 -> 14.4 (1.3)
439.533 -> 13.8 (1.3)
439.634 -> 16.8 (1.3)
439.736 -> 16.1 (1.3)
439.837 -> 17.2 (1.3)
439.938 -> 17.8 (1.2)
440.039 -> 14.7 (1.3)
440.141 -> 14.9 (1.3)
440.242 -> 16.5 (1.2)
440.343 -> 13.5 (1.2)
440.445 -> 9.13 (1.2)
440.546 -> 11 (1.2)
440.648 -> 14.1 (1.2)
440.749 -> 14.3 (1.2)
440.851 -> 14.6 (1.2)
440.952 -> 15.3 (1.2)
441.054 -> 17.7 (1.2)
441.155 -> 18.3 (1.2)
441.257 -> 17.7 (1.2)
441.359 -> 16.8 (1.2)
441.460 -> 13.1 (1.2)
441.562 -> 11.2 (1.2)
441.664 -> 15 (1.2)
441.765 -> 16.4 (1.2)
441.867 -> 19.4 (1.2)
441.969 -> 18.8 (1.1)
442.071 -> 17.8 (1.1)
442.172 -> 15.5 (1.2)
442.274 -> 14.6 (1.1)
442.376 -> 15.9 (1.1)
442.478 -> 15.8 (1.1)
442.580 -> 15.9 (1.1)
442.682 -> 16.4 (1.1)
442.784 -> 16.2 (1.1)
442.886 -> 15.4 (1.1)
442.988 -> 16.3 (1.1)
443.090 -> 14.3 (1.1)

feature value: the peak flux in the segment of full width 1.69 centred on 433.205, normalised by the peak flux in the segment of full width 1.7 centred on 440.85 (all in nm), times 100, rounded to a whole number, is 97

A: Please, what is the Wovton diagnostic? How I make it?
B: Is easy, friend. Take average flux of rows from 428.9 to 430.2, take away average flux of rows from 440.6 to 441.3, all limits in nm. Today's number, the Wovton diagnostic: -5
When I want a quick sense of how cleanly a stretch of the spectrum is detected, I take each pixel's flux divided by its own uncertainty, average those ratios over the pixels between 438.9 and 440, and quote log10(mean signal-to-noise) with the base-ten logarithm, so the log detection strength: 1.07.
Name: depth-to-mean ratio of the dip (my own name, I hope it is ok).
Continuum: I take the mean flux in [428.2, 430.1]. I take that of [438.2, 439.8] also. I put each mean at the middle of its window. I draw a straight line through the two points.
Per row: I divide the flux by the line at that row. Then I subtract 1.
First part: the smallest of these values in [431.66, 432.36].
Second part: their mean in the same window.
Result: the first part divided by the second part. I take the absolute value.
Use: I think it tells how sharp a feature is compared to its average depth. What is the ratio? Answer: 0.2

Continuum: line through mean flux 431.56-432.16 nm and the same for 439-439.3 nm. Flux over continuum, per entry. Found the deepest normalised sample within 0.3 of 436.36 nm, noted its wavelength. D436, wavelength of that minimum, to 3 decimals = 436.608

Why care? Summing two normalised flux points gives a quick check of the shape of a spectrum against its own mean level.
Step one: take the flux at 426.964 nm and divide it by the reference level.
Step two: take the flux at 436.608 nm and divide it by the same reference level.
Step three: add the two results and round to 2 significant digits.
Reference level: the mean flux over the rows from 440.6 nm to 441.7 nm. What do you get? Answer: 2.0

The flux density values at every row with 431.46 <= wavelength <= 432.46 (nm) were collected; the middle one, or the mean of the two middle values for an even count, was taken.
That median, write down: 15.3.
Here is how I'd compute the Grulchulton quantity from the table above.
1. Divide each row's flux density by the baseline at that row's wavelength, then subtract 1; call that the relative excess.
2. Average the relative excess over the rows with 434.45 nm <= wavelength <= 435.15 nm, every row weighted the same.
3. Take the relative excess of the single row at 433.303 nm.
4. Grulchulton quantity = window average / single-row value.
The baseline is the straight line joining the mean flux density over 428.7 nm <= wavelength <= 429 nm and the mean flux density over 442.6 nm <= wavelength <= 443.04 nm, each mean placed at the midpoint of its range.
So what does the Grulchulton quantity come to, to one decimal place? 1.4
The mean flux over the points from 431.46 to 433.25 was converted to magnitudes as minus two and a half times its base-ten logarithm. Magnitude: -2.90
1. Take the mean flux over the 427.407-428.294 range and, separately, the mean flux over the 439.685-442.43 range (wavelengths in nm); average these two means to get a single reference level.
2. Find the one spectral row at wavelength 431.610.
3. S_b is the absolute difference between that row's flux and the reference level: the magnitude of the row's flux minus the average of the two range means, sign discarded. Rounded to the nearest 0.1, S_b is 1.0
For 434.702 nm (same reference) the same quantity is 3.6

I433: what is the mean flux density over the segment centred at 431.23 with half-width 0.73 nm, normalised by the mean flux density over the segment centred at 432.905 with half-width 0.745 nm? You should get 0.77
